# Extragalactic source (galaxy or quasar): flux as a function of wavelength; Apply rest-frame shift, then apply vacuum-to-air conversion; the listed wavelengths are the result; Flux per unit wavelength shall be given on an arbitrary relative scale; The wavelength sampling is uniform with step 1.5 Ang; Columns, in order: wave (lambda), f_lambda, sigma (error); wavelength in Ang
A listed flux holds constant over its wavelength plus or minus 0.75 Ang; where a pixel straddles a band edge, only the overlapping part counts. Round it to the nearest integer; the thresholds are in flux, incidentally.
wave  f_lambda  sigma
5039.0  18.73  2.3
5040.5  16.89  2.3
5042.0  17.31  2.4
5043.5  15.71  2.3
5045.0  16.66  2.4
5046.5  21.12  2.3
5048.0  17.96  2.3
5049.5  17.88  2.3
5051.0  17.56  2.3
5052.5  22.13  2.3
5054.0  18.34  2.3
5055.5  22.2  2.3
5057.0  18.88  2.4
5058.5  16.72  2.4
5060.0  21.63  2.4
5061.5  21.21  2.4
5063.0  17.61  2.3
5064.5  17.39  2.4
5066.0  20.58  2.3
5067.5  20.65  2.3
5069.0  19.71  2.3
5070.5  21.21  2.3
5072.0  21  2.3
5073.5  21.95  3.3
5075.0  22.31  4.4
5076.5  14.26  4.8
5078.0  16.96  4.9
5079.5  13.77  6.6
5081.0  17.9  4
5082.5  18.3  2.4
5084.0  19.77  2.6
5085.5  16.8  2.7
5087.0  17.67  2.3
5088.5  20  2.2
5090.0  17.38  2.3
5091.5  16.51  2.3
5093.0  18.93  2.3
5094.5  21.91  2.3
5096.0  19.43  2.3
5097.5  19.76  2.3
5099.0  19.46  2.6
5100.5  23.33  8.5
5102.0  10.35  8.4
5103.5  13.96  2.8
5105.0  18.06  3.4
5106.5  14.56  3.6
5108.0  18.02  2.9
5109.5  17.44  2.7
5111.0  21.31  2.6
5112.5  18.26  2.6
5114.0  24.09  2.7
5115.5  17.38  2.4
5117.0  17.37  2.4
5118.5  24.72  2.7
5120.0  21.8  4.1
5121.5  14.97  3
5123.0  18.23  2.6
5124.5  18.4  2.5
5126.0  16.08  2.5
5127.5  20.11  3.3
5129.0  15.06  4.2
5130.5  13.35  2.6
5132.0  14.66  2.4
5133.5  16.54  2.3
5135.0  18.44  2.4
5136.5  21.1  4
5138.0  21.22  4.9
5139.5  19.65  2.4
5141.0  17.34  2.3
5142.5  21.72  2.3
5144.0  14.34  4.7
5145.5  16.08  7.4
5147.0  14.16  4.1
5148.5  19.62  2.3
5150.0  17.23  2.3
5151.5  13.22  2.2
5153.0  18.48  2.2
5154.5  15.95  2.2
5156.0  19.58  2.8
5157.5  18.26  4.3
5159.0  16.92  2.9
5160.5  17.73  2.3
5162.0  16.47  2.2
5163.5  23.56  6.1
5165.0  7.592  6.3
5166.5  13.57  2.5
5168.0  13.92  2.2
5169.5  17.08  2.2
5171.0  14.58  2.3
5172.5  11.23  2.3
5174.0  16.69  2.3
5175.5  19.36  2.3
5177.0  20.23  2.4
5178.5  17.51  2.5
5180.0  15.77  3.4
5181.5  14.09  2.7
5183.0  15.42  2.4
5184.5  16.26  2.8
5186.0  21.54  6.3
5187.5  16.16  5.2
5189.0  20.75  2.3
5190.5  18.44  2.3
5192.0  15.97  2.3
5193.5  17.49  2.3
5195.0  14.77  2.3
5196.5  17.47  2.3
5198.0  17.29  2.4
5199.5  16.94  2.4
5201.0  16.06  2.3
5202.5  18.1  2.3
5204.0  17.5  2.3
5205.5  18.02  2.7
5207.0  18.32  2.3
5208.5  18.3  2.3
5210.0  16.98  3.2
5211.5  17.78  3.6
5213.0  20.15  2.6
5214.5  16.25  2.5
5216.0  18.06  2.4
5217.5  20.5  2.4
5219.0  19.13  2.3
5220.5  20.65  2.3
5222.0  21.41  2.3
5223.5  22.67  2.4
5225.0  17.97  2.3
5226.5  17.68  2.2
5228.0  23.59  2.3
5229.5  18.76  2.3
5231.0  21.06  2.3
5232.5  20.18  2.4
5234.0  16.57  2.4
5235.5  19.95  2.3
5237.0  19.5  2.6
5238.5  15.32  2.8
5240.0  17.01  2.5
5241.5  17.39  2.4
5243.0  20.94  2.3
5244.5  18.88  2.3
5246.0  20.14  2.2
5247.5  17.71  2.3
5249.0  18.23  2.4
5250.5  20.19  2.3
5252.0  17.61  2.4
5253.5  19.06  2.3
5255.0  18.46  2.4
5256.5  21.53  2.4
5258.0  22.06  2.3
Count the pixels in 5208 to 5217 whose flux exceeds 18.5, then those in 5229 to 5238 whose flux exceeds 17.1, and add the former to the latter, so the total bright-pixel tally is 6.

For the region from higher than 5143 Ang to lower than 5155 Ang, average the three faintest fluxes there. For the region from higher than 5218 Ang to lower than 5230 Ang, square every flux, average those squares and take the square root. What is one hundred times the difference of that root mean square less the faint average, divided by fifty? 13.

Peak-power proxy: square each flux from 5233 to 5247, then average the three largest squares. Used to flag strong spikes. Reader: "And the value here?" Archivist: 414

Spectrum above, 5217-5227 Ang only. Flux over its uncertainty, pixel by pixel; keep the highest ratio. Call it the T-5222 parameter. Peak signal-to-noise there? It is 9.4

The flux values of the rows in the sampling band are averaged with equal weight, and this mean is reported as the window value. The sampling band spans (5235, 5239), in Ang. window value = 18.3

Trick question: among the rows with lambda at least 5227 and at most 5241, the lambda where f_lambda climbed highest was 5228.0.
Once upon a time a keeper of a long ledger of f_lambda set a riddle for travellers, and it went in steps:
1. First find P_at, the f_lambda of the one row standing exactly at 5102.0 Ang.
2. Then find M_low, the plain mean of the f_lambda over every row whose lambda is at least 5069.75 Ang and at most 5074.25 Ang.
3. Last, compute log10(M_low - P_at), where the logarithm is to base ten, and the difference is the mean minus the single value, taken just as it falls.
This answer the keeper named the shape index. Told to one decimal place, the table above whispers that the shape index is 1.0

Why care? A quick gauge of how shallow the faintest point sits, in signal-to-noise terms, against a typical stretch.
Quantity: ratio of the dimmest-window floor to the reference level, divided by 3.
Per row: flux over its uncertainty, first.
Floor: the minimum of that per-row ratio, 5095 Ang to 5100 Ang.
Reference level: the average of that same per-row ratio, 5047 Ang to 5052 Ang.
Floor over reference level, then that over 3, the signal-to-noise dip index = 0.32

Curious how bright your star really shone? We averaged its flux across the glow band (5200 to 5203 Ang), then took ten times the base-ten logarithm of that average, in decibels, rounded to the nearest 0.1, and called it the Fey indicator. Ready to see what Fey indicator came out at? 12.3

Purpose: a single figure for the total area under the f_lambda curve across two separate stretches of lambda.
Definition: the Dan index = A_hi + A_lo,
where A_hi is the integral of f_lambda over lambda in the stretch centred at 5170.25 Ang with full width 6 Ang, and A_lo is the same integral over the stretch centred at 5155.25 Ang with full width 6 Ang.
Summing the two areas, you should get 194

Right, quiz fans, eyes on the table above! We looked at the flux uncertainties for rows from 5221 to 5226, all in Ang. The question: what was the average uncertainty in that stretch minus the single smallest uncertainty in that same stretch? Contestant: 0.0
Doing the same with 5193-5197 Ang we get 0.0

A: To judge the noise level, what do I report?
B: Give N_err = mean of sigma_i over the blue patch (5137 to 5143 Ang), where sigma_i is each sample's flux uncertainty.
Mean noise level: 3.0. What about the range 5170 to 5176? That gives 2.3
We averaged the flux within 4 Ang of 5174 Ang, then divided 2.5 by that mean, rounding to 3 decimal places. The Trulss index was 0.152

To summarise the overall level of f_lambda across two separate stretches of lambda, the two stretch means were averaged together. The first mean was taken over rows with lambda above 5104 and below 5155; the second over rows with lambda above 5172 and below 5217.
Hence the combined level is 17.6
